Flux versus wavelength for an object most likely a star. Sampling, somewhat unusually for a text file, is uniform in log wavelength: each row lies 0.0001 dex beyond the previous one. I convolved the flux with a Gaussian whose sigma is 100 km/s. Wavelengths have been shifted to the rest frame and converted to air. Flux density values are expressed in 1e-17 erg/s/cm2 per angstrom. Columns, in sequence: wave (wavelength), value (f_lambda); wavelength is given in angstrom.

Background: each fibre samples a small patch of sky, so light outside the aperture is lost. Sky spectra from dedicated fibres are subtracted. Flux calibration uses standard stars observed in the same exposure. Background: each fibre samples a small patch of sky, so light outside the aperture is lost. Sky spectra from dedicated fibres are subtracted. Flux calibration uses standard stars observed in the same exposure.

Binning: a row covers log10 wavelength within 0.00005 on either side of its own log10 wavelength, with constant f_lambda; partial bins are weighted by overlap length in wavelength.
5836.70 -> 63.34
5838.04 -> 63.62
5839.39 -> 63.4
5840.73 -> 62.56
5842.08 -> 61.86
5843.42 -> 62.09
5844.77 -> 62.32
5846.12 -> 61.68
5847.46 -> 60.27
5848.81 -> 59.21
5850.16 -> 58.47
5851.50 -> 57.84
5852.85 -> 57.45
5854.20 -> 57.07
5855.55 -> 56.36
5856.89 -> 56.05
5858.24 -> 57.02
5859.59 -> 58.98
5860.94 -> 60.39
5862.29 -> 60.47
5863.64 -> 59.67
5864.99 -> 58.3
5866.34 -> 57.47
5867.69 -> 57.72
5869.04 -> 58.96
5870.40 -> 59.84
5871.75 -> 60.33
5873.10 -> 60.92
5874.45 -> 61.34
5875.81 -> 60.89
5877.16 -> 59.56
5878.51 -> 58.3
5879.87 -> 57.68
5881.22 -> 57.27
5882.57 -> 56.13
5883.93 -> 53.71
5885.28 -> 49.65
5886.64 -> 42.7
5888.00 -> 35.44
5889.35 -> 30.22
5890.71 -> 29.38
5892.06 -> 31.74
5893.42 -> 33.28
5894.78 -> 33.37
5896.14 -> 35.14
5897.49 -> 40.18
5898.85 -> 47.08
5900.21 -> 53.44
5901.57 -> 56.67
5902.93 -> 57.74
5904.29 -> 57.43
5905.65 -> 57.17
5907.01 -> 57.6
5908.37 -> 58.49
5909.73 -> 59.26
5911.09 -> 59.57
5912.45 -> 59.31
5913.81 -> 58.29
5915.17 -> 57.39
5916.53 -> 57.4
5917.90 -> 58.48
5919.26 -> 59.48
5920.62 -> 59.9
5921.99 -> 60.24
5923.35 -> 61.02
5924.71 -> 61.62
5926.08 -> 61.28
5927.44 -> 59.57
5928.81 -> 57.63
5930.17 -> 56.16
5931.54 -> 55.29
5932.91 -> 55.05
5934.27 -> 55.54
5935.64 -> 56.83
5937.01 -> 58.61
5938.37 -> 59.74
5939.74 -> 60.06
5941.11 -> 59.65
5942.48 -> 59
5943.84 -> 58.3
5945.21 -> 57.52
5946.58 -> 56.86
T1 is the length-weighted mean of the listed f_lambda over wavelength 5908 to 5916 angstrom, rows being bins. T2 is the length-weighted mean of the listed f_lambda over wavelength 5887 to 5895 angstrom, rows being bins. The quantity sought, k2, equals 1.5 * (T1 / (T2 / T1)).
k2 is 159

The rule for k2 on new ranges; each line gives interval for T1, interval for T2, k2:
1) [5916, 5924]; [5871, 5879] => 88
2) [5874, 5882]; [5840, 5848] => 85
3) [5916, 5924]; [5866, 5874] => 89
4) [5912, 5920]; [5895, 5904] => 107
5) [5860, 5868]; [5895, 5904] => 109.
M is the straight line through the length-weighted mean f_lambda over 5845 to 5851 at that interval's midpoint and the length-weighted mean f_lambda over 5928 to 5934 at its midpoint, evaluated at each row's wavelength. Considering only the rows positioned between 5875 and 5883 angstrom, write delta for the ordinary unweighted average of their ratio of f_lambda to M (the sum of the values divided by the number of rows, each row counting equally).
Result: 1.00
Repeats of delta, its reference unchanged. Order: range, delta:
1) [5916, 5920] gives 1.03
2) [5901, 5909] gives 1.00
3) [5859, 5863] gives 1.01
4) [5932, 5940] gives 1.03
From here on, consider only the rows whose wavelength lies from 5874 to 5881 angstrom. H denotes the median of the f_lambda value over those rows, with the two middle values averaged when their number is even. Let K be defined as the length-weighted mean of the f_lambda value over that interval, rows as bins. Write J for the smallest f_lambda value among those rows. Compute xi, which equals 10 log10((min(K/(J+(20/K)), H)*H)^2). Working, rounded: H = 59.6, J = 57.68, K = 59.3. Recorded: 35.7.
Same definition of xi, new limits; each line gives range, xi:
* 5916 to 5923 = 35.7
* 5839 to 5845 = 35.9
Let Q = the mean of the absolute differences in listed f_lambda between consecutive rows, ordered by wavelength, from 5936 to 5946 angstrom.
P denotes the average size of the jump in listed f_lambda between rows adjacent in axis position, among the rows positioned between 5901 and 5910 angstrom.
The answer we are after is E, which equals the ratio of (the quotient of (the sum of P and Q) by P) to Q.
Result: 3.1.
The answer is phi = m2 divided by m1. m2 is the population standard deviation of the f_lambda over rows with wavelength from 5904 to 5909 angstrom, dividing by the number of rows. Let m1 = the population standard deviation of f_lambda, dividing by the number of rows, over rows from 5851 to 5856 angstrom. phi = 0.9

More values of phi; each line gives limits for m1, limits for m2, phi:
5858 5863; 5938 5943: 0.3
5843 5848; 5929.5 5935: 0.5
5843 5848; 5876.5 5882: 1.1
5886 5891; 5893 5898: 0.5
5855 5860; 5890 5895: 1.4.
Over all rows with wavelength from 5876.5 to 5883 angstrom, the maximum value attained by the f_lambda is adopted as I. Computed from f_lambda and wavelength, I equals 59.56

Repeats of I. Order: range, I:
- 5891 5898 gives 40.18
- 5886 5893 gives 42.7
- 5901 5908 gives 57.74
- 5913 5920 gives 59.48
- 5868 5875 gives 61.34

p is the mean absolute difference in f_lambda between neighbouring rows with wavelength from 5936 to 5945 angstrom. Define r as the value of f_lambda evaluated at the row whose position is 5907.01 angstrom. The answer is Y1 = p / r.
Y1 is 0.011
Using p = 0.64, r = 57.6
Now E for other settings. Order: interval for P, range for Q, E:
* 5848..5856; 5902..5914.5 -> 3.6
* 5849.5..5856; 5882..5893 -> 2.1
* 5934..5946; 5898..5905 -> 1.5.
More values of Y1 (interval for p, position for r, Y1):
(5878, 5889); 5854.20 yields 0.057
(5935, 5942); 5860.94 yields 0.015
